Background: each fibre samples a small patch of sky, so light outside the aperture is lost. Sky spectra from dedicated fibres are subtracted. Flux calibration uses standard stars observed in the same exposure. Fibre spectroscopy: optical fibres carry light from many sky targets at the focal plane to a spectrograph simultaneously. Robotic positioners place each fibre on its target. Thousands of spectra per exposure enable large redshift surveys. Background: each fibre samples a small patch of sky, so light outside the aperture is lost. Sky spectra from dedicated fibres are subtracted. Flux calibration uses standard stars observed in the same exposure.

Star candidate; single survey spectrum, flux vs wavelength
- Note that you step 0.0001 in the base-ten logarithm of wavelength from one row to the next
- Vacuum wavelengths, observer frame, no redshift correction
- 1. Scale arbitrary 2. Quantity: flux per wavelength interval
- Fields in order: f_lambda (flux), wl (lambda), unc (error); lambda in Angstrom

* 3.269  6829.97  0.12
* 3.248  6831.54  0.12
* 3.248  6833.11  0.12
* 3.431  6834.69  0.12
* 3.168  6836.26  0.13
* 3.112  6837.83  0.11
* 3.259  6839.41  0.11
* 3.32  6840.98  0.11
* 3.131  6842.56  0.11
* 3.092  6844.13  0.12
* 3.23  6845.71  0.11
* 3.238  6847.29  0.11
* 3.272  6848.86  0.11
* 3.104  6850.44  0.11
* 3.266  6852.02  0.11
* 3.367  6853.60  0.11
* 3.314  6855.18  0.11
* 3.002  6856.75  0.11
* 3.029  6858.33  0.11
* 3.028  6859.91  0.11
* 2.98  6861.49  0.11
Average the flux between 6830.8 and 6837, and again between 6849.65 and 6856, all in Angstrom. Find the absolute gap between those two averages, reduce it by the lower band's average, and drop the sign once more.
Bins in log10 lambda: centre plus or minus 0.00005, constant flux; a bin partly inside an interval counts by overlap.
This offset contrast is 3.26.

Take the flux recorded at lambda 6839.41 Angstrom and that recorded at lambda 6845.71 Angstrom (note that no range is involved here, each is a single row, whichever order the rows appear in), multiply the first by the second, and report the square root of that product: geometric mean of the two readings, 3.24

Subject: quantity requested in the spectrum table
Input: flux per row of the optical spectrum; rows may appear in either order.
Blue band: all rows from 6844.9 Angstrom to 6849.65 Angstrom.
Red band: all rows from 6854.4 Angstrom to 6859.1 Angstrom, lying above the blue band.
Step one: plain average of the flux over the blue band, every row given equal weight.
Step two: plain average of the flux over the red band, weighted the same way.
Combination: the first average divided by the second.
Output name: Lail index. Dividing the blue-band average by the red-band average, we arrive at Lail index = 1.04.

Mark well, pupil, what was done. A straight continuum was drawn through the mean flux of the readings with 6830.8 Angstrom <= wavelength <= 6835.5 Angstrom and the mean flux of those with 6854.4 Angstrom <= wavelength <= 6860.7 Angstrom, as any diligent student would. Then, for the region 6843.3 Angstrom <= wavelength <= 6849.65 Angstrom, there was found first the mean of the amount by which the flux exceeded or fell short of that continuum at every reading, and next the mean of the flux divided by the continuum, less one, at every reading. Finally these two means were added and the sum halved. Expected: 0.01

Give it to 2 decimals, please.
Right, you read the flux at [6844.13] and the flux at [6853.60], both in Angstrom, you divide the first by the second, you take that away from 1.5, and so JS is 0.58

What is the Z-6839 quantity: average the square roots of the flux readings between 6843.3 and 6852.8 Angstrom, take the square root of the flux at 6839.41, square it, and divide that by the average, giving 1.82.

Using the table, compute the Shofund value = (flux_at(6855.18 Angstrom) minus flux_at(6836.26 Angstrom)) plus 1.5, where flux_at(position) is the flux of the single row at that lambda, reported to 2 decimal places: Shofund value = 1.65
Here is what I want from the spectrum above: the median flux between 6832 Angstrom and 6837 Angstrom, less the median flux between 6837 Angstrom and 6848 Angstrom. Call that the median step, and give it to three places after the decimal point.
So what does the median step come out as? 0.018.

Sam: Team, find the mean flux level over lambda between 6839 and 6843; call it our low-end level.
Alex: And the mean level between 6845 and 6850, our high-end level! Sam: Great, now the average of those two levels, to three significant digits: 3.24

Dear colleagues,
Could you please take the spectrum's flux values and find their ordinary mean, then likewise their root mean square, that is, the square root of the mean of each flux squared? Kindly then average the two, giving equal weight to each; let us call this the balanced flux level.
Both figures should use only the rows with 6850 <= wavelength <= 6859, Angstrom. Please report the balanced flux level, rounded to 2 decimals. 3.18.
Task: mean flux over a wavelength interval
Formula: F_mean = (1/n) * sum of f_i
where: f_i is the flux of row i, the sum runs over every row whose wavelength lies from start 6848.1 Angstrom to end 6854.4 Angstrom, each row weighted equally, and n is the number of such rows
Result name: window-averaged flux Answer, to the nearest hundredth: 3.25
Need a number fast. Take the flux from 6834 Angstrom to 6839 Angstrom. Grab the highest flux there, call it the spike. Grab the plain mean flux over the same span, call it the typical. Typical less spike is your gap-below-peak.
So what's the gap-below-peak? -0.194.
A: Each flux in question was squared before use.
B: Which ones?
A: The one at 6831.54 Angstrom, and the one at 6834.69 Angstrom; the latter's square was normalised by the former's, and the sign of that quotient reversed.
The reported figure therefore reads -1.12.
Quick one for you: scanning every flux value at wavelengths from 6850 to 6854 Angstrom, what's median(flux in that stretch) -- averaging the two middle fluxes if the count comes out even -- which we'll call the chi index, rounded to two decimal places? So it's 3.27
